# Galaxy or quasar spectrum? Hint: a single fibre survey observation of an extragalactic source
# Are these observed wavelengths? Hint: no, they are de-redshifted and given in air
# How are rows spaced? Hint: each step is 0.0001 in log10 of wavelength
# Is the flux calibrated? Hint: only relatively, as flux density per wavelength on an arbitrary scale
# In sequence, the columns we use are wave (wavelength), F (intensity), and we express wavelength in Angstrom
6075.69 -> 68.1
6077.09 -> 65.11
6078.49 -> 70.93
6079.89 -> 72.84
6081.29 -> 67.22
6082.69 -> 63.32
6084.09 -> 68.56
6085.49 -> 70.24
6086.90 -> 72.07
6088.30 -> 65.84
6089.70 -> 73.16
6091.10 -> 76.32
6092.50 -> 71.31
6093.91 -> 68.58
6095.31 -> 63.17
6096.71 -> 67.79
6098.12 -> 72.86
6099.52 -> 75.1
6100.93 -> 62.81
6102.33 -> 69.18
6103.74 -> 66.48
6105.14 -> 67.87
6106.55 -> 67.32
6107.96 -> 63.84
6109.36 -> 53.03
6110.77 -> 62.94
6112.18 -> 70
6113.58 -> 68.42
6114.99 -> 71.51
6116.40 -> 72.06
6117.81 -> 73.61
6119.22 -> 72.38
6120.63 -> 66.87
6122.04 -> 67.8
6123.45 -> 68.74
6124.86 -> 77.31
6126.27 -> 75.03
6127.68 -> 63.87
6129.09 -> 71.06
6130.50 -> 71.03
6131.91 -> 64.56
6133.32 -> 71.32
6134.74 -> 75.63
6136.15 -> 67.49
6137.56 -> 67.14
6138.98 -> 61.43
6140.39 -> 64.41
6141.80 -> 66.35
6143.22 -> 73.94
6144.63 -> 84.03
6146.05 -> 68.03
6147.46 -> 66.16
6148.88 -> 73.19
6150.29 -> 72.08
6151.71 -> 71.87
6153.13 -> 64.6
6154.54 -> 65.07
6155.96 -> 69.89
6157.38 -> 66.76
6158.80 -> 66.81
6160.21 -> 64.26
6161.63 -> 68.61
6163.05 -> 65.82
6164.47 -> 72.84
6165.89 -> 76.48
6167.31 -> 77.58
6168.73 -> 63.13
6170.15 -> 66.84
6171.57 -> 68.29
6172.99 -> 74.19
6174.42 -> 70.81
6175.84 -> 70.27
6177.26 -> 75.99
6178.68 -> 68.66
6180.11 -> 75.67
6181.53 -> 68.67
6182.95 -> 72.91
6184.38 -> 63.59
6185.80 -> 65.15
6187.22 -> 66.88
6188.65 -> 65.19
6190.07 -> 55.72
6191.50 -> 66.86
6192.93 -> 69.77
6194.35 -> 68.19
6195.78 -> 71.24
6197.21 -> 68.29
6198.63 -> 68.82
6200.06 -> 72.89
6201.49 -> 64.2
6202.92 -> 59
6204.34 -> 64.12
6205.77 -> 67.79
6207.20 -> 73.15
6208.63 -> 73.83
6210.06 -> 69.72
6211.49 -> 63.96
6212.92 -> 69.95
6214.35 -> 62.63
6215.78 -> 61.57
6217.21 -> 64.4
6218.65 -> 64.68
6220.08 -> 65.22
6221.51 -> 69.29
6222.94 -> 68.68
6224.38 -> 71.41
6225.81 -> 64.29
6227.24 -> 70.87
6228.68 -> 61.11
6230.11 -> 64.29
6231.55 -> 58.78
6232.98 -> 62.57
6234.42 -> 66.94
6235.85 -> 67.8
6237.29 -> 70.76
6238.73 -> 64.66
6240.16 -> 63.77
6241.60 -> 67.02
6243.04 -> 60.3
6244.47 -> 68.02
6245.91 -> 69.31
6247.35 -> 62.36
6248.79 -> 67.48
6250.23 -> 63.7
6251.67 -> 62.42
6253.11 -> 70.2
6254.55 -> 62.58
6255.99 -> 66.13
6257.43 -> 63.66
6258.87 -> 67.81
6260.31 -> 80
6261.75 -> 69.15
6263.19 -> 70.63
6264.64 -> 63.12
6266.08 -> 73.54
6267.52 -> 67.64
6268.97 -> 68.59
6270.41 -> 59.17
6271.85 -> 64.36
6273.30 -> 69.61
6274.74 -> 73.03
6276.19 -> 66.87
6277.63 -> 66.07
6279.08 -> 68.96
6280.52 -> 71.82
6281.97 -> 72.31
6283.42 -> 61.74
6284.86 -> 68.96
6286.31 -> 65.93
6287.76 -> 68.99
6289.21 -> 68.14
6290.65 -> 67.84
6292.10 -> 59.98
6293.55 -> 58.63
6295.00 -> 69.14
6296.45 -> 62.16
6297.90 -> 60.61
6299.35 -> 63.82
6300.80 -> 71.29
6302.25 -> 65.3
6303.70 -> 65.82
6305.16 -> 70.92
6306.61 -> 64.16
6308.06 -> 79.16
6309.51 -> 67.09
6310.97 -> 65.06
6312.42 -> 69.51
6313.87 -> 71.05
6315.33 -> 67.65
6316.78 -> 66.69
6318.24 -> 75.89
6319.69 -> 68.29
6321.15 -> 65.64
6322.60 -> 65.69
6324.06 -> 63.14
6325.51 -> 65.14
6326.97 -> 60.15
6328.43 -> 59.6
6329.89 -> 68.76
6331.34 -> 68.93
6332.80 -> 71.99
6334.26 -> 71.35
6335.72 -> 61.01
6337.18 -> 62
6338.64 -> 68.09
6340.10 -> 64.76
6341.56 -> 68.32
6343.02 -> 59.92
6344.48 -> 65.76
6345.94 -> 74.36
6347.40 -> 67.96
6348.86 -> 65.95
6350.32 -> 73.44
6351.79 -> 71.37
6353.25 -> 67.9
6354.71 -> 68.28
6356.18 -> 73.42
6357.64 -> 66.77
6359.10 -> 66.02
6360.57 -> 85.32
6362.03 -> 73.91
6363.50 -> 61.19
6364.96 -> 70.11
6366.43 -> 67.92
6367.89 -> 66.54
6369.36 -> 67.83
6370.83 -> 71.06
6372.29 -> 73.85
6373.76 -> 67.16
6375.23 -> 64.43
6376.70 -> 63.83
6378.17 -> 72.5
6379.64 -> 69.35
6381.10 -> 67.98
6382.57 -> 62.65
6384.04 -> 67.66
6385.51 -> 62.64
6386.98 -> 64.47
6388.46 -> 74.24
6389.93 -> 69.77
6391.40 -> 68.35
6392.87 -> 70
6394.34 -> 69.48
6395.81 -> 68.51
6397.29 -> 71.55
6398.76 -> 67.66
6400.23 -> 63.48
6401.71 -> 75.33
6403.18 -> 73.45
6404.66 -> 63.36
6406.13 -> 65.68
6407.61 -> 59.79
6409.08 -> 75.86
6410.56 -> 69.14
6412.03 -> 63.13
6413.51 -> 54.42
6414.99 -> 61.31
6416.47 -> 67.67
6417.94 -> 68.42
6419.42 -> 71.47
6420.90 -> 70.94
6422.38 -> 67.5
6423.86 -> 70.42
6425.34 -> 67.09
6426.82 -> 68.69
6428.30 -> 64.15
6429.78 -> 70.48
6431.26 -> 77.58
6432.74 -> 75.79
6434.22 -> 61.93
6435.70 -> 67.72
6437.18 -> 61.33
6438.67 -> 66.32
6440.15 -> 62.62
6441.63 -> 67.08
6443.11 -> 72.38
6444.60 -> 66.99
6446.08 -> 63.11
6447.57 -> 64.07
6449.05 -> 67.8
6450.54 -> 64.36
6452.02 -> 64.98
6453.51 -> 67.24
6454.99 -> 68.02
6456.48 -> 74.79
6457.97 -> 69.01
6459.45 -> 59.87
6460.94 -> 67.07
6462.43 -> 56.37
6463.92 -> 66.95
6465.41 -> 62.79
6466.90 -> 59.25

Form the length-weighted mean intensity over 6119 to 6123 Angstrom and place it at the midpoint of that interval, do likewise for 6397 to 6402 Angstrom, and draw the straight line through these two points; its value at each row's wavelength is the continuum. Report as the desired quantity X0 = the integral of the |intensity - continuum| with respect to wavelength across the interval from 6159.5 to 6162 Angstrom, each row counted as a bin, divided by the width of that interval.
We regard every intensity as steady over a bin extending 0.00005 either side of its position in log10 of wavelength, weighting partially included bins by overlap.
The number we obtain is 2.5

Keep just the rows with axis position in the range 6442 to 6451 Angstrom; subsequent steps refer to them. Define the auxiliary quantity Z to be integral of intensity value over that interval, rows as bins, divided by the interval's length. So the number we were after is 66.5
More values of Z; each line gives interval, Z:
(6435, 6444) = 66.2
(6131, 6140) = 67.9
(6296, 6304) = 64.9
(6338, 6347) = 66.9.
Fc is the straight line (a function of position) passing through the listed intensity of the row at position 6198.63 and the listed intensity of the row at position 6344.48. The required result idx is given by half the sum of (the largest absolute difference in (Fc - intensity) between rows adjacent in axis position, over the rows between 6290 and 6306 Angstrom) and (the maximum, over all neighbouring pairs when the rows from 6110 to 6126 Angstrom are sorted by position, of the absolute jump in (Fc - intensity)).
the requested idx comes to 9.6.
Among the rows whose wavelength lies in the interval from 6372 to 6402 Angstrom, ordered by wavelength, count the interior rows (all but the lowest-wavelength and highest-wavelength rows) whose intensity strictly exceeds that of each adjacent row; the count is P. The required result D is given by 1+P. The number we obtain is 6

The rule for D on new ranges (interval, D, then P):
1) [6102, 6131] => 6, 5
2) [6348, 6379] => 6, 5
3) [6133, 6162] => 6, 5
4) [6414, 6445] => 8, 7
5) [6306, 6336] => 7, 6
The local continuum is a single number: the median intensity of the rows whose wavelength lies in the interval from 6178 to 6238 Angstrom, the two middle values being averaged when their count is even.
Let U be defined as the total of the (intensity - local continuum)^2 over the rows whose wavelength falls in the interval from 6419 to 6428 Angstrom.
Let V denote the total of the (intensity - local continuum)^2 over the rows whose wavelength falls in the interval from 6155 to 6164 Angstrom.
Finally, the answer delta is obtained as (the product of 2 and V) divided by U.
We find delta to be 1.0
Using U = 41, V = 21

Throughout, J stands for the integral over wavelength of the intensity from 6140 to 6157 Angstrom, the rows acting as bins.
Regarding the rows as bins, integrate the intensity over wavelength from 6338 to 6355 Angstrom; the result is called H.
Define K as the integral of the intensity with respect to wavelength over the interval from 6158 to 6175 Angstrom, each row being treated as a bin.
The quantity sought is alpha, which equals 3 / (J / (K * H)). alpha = 3449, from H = 1156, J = 1190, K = 1183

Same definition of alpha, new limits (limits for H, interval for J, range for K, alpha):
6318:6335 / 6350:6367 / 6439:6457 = 3426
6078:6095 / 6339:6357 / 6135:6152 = 3431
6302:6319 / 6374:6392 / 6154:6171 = 3399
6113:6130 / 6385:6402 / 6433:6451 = 3657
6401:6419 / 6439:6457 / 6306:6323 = 3499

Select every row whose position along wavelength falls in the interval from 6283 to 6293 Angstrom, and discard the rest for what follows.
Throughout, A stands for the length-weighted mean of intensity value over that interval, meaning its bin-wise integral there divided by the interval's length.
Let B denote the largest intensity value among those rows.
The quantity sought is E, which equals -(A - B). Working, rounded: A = 66.0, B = 68.99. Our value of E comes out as 3.0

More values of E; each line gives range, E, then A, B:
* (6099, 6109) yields 8.2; 66.9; 75.1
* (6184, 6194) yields 4.8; 64.9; 69.77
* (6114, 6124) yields 3.3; 70.3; 73.61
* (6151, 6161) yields 4.8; 67.1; 71.87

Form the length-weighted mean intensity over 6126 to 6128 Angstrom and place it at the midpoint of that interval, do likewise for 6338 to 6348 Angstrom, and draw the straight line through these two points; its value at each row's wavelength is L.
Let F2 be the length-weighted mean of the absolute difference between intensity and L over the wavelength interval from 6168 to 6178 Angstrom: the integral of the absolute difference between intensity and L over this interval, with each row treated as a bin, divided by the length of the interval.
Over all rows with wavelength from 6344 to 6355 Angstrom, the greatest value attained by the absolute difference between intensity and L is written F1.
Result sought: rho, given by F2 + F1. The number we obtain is 11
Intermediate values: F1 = 7.4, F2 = 3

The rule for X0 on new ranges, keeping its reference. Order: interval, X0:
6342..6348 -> 4.4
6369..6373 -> 2.9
